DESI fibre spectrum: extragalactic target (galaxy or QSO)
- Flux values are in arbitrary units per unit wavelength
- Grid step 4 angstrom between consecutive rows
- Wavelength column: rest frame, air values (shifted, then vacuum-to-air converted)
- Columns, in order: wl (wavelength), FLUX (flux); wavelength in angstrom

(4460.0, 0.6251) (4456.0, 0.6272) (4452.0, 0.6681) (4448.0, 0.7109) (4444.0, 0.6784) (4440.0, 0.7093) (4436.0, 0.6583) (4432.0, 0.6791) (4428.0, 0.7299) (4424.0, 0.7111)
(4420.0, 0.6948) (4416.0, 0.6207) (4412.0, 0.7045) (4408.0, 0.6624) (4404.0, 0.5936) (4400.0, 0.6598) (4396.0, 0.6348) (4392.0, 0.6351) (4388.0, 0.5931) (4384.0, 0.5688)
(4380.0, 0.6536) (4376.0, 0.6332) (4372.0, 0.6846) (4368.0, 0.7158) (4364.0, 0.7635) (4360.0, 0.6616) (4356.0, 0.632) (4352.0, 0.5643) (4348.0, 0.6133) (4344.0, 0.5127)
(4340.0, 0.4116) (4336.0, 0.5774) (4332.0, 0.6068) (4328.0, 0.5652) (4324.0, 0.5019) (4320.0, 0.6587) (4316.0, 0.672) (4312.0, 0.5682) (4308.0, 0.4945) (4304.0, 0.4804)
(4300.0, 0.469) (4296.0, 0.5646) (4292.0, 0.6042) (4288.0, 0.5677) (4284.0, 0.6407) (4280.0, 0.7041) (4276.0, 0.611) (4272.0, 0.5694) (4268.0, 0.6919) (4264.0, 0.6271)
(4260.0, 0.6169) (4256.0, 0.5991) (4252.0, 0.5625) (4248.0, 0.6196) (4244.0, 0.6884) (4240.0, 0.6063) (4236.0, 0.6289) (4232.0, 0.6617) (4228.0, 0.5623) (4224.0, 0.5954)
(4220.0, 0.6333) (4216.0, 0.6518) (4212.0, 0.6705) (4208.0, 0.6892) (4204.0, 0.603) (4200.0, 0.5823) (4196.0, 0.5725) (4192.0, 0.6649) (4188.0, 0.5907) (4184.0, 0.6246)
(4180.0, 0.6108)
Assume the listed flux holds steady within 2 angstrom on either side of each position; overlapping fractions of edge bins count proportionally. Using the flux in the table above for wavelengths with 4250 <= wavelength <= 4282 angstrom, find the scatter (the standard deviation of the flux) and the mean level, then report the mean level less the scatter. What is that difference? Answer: 0.57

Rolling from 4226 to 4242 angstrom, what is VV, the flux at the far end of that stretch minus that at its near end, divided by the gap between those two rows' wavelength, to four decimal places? 0.0037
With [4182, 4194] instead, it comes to 0.0050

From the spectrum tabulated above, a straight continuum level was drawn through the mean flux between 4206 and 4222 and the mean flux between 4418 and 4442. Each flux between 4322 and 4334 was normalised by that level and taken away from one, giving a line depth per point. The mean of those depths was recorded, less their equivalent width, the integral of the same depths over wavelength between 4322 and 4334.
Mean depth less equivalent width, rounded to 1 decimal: -2.0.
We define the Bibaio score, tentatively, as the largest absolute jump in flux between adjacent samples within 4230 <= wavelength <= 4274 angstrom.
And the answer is 0.12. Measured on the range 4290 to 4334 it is 0.16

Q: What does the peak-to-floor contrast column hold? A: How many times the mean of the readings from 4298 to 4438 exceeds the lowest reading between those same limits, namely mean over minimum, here 1.50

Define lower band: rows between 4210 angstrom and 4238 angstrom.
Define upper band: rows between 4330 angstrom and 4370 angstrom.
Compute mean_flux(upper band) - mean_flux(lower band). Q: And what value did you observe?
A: -0.02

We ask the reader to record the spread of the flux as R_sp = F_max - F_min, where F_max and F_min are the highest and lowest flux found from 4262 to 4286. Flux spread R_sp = 0.13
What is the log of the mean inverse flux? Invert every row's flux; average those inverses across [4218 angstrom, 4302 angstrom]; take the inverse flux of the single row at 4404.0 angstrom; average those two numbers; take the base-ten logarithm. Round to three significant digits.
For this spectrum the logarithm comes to 0.222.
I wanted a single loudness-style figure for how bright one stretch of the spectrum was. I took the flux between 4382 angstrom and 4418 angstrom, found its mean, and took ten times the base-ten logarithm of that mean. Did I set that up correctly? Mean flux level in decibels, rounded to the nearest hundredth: -2.00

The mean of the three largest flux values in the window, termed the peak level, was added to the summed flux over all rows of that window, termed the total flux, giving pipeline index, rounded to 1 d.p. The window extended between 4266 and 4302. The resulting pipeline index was 6.1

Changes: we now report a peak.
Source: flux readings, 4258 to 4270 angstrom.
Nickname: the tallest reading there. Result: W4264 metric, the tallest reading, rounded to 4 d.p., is 0.6919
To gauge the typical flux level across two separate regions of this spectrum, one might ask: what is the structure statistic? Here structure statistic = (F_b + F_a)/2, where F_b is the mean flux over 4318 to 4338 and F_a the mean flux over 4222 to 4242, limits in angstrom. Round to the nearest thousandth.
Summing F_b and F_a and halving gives 0.596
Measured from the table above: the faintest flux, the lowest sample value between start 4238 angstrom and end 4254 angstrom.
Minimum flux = 0.5625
